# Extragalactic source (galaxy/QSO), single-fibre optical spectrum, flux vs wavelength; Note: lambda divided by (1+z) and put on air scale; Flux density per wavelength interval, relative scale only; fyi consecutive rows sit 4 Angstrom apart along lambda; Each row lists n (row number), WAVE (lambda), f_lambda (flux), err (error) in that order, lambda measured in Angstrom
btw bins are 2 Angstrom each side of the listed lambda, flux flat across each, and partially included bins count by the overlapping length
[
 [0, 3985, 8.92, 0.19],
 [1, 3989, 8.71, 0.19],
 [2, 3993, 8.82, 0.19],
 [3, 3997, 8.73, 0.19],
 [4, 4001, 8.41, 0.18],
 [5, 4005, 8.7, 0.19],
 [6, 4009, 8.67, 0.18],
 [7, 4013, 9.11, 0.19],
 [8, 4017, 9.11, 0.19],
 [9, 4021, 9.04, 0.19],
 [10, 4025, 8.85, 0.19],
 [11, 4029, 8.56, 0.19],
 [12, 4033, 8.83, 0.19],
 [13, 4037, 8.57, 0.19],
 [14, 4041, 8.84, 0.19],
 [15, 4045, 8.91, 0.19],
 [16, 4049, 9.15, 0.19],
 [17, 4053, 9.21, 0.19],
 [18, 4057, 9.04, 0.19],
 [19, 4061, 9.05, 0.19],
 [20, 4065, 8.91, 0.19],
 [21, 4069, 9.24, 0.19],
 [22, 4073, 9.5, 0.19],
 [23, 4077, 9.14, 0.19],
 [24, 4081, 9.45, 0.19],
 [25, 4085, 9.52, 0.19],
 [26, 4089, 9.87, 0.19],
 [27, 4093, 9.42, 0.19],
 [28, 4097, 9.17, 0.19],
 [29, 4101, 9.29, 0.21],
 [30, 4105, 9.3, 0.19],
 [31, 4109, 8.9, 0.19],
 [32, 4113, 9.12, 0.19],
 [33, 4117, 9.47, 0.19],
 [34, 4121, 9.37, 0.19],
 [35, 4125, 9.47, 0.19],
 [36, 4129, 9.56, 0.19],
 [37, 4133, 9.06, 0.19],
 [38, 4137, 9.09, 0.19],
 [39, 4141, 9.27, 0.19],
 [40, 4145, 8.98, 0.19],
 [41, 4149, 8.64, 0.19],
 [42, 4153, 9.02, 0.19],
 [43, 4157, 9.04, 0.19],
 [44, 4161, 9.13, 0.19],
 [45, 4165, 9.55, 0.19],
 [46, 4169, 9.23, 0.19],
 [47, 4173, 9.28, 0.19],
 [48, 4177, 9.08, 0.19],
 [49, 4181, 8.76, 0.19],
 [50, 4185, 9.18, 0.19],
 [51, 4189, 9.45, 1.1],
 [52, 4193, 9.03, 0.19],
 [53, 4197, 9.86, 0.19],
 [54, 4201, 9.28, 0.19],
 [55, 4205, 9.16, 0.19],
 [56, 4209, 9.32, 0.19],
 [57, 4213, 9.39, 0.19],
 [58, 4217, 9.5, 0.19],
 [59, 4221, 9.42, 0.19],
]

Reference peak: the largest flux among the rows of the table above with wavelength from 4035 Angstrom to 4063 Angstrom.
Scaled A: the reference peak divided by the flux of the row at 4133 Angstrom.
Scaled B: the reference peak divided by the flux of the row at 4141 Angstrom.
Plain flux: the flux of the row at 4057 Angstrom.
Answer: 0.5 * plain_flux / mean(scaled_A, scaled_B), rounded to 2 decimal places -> 4.50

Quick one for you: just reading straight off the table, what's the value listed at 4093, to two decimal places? 9.42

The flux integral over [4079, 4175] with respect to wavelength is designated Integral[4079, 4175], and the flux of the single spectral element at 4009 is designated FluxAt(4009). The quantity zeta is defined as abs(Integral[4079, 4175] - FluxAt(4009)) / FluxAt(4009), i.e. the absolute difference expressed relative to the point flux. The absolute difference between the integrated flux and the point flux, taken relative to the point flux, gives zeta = 102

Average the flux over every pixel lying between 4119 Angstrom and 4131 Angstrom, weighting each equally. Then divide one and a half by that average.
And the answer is 0.158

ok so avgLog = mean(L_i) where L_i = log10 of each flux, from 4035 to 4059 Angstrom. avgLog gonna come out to 0.952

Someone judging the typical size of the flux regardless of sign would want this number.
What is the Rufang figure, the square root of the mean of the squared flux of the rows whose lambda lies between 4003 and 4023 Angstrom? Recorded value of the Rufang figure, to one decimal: 8.9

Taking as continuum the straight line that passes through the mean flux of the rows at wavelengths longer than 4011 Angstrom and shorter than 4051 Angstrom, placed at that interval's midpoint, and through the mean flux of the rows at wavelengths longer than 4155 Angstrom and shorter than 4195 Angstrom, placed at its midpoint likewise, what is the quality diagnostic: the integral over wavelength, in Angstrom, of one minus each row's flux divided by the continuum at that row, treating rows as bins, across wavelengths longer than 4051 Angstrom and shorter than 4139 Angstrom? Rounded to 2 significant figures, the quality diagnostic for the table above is -2.5 Angstrom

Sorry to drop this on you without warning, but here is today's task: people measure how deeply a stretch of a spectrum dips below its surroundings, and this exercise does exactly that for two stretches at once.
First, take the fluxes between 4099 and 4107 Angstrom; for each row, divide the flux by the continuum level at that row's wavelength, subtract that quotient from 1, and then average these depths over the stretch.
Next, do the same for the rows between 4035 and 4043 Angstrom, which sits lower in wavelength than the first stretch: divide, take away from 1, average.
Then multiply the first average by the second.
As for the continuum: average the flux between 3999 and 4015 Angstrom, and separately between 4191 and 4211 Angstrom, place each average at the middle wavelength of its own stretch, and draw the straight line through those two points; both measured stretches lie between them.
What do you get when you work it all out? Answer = -0.0004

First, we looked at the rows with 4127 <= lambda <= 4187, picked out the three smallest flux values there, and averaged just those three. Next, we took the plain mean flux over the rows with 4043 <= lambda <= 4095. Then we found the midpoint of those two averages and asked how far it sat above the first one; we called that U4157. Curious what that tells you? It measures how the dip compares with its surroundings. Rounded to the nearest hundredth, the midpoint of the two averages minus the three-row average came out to 0.23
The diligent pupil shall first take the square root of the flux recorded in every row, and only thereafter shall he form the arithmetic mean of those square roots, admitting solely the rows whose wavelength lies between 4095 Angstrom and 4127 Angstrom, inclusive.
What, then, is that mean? 3.04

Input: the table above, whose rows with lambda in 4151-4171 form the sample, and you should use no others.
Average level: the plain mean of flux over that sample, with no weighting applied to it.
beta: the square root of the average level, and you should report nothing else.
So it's 3.03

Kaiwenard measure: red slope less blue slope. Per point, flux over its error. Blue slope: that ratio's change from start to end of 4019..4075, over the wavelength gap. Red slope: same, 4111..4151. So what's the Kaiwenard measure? -0.12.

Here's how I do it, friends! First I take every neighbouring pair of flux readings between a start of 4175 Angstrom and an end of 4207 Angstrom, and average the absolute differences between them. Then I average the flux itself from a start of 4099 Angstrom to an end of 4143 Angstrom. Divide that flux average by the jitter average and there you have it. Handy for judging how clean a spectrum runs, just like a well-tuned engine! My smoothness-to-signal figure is 22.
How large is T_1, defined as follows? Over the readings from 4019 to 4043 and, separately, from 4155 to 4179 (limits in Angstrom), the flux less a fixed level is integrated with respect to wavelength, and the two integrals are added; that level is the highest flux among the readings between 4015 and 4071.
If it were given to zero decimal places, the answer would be -12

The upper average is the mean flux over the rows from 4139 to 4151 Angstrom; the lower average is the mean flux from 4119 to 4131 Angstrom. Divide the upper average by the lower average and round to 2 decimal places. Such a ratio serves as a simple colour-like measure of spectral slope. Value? 0.95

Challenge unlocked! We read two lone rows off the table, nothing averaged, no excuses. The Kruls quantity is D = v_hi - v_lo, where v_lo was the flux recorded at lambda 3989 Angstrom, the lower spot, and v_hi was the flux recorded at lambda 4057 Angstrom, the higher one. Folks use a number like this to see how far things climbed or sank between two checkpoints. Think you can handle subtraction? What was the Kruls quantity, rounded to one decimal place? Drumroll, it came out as 0.3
